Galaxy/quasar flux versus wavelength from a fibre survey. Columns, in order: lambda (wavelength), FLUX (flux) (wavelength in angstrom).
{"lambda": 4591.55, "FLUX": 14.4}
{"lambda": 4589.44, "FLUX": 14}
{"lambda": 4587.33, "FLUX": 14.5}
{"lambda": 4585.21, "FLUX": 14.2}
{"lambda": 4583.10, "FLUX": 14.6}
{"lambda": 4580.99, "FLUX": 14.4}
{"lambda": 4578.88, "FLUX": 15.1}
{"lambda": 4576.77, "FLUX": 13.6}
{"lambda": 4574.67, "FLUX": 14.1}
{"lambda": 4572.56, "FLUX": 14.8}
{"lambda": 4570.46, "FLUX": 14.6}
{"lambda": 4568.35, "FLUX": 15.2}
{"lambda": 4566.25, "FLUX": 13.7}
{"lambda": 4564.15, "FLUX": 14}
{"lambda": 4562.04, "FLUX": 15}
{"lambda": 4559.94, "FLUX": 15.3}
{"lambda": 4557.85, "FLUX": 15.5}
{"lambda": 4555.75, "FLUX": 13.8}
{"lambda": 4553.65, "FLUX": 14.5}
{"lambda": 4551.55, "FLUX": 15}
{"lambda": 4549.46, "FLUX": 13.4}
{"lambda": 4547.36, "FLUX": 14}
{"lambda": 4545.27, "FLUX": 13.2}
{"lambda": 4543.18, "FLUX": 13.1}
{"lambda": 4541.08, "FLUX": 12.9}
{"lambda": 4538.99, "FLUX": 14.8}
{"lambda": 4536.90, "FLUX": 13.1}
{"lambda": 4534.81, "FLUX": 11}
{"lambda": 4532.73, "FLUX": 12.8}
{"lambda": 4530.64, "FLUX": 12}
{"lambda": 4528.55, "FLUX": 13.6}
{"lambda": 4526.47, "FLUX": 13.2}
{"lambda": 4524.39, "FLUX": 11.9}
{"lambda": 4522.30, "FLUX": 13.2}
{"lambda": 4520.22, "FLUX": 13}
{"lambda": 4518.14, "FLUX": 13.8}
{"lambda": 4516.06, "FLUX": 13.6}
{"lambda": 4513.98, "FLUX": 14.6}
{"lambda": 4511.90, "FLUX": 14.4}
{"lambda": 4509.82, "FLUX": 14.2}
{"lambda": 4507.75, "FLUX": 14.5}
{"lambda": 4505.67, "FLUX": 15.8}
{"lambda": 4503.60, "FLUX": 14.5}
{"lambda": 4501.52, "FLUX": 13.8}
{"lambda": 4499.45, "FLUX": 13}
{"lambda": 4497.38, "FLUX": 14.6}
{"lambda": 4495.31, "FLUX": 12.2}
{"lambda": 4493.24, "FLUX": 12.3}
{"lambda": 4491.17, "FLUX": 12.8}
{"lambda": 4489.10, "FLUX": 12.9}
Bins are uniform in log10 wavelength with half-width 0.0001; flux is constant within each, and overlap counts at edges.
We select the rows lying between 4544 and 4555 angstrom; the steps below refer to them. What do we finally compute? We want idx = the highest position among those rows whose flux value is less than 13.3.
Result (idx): 4545.27 angstrom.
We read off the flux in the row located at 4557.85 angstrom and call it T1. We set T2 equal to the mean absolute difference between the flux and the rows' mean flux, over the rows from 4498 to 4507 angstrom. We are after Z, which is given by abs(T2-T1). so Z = 14.6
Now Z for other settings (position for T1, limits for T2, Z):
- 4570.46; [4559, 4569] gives 14.0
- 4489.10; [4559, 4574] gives 12.4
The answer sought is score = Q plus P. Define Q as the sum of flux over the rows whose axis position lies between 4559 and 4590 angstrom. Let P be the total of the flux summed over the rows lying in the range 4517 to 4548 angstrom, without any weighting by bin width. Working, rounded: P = 196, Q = 217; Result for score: 413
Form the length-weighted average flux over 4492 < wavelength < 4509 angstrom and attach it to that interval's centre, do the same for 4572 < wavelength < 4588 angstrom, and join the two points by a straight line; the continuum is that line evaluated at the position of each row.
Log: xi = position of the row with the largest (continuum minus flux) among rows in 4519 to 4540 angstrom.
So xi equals 4534.81 angstrom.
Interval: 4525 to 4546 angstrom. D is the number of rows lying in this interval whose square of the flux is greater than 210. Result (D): 1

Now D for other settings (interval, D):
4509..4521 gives 1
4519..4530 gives 0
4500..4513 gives 3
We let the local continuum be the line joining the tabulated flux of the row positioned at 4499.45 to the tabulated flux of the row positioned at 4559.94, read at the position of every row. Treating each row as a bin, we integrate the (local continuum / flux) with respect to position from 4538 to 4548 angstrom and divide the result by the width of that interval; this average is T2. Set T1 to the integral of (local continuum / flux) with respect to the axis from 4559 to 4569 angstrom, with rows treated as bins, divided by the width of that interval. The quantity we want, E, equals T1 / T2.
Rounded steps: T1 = 1.06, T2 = 1.08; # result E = 0.98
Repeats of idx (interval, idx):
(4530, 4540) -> 4536.90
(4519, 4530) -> 4526.47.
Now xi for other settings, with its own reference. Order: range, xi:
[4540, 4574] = 4541.08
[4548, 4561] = 4549.46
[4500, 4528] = 4524.39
